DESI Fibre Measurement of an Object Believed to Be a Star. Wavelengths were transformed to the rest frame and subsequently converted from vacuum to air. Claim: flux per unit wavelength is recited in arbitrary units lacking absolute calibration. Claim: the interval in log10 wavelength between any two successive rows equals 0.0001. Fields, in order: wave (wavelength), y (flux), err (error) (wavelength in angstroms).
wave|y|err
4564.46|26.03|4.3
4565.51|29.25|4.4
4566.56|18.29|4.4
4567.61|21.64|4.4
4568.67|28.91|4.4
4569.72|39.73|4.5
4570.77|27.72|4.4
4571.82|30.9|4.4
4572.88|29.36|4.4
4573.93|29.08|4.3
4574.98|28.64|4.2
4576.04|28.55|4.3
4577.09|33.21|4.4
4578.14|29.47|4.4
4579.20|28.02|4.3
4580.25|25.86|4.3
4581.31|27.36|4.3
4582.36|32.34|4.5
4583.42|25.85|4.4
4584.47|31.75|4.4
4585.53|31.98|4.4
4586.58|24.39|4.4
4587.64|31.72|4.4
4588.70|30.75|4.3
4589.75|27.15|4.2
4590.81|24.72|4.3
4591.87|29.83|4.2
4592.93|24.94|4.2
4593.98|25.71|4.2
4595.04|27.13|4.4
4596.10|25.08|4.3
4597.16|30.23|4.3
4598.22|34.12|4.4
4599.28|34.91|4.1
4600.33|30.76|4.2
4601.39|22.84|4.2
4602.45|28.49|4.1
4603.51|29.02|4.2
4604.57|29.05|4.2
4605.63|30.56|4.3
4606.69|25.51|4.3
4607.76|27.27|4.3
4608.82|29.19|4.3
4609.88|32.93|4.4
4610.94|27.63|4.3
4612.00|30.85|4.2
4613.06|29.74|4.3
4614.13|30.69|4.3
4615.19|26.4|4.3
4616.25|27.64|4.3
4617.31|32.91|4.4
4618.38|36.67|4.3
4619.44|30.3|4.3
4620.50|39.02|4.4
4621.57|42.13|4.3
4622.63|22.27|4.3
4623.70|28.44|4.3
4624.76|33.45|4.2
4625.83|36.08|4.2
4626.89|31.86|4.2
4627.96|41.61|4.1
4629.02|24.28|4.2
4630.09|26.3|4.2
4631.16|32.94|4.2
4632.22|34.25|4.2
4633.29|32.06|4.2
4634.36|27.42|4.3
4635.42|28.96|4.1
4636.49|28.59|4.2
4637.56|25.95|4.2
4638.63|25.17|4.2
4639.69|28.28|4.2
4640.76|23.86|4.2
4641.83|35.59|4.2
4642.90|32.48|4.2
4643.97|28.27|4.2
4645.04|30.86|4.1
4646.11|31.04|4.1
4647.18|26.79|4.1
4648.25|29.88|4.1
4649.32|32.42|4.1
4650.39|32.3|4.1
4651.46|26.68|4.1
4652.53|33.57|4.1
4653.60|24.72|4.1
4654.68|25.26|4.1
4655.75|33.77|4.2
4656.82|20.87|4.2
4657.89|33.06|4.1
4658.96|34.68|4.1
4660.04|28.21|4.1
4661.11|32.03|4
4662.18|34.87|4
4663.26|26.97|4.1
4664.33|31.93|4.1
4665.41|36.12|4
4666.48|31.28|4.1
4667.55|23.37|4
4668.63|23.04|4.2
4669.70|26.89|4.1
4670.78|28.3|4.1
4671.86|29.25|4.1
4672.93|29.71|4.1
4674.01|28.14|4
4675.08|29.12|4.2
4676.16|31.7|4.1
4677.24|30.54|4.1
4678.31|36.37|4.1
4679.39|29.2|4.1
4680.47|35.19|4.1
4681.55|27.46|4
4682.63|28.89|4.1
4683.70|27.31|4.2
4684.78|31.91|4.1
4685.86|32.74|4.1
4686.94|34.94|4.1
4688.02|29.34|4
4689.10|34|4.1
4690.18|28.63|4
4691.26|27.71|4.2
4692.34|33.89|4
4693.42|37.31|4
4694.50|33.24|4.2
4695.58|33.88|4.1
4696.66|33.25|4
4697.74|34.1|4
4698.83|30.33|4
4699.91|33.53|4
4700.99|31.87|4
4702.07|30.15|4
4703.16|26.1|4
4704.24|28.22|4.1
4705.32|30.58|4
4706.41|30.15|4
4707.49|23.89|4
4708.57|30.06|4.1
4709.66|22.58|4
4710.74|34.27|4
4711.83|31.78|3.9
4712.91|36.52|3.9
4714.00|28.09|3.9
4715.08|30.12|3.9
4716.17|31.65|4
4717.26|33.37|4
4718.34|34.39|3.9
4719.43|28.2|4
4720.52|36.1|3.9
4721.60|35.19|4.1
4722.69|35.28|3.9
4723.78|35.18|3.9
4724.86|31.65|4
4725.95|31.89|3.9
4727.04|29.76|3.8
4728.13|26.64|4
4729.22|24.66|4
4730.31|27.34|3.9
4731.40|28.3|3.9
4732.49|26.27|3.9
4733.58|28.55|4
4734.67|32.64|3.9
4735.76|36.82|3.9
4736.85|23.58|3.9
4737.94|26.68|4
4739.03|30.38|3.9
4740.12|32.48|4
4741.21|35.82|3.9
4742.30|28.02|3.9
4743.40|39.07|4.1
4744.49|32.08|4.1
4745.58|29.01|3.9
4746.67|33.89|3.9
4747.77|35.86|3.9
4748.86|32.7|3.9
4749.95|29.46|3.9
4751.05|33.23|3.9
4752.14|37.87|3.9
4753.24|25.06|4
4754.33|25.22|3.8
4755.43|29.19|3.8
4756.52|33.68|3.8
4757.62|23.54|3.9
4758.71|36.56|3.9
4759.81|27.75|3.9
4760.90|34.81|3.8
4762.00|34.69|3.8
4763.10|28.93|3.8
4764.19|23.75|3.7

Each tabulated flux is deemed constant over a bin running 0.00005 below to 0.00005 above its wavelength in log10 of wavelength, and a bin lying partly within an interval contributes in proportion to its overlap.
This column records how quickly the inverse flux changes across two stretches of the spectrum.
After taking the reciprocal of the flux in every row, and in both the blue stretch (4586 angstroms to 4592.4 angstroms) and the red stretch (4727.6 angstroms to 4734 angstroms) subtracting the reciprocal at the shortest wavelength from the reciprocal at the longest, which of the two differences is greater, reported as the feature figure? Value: -0.0025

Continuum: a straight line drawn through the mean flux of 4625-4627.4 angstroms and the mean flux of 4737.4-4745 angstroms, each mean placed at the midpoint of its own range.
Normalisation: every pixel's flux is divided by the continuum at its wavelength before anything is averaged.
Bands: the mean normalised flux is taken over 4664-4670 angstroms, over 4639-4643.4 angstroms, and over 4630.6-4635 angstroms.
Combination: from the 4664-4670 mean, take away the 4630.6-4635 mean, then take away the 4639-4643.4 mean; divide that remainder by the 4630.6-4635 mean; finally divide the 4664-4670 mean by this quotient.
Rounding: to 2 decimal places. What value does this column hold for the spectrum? -0.84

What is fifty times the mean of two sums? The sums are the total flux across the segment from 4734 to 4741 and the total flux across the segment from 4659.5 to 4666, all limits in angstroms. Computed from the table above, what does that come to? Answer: 9318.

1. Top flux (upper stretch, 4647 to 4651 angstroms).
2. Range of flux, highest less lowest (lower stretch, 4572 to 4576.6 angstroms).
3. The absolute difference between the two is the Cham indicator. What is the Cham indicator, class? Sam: 32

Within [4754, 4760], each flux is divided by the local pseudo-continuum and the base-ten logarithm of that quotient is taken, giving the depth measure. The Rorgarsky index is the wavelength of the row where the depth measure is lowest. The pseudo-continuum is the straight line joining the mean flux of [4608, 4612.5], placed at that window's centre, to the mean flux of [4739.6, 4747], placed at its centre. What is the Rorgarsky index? 4757.62 angstroms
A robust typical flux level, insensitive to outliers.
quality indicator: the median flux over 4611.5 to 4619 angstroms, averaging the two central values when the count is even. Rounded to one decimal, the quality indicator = 30.7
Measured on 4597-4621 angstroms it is 30.2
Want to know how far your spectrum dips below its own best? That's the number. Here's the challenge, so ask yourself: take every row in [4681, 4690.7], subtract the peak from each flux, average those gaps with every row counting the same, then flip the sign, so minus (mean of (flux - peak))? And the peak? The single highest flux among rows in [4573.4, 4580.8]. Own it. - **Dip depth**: 2.6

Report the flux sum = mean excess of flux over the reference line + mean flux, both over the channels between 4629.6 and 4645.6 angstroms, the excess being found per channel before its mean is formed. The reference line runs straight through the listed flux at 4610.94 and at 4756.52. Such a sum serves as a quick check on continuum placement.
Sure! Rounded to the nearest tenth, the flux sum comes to 30.1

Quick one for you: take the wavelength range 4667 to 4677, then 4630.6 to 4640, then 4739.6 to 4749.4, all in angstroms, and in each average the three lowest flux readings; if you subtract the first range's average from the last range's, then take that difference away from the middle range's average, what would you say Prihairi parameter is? 20.9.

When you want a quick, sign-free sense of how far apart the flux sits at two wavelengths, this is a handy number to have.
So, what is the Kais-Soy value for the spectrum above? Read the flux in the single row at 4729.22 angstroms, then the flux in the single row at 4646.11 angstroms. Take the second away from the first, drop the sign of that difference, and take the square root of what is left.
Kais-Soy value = 2.5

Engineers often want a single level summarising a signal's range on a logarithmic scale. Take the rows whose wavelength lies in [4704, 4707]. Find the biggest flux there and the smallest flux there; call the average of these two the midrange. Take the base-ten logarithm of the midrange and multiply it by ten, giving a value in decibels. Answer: 14.7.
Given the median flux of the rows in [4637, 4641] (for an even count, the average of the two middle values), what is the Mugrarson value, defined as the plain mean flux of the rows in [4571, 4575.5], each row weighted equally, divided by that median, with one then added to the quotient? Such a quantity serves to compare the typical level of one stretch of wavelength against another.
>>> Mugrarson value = 2.15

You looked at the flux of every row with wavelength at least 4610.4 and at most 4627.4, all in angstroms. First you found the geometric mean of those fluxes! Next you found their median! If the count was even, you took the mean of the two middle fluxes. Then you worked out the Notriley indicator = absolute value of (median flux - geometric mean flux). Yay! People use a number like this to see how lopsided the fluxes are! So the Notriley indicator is 0.49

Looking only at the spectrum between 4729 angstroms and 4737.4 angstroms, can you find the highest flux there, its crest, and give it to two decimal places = 36.82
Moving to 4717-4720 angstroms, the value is 34.39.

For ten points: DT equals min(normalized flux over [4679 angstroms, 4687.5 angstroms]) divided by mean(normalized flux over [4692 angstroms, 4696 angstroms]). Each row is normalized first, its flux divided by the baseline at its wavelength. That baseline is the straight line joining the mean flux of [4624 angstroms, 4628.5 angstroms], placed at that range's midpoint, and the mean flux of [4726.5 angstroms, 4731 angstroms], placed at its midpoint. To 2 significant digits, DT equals 0.77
